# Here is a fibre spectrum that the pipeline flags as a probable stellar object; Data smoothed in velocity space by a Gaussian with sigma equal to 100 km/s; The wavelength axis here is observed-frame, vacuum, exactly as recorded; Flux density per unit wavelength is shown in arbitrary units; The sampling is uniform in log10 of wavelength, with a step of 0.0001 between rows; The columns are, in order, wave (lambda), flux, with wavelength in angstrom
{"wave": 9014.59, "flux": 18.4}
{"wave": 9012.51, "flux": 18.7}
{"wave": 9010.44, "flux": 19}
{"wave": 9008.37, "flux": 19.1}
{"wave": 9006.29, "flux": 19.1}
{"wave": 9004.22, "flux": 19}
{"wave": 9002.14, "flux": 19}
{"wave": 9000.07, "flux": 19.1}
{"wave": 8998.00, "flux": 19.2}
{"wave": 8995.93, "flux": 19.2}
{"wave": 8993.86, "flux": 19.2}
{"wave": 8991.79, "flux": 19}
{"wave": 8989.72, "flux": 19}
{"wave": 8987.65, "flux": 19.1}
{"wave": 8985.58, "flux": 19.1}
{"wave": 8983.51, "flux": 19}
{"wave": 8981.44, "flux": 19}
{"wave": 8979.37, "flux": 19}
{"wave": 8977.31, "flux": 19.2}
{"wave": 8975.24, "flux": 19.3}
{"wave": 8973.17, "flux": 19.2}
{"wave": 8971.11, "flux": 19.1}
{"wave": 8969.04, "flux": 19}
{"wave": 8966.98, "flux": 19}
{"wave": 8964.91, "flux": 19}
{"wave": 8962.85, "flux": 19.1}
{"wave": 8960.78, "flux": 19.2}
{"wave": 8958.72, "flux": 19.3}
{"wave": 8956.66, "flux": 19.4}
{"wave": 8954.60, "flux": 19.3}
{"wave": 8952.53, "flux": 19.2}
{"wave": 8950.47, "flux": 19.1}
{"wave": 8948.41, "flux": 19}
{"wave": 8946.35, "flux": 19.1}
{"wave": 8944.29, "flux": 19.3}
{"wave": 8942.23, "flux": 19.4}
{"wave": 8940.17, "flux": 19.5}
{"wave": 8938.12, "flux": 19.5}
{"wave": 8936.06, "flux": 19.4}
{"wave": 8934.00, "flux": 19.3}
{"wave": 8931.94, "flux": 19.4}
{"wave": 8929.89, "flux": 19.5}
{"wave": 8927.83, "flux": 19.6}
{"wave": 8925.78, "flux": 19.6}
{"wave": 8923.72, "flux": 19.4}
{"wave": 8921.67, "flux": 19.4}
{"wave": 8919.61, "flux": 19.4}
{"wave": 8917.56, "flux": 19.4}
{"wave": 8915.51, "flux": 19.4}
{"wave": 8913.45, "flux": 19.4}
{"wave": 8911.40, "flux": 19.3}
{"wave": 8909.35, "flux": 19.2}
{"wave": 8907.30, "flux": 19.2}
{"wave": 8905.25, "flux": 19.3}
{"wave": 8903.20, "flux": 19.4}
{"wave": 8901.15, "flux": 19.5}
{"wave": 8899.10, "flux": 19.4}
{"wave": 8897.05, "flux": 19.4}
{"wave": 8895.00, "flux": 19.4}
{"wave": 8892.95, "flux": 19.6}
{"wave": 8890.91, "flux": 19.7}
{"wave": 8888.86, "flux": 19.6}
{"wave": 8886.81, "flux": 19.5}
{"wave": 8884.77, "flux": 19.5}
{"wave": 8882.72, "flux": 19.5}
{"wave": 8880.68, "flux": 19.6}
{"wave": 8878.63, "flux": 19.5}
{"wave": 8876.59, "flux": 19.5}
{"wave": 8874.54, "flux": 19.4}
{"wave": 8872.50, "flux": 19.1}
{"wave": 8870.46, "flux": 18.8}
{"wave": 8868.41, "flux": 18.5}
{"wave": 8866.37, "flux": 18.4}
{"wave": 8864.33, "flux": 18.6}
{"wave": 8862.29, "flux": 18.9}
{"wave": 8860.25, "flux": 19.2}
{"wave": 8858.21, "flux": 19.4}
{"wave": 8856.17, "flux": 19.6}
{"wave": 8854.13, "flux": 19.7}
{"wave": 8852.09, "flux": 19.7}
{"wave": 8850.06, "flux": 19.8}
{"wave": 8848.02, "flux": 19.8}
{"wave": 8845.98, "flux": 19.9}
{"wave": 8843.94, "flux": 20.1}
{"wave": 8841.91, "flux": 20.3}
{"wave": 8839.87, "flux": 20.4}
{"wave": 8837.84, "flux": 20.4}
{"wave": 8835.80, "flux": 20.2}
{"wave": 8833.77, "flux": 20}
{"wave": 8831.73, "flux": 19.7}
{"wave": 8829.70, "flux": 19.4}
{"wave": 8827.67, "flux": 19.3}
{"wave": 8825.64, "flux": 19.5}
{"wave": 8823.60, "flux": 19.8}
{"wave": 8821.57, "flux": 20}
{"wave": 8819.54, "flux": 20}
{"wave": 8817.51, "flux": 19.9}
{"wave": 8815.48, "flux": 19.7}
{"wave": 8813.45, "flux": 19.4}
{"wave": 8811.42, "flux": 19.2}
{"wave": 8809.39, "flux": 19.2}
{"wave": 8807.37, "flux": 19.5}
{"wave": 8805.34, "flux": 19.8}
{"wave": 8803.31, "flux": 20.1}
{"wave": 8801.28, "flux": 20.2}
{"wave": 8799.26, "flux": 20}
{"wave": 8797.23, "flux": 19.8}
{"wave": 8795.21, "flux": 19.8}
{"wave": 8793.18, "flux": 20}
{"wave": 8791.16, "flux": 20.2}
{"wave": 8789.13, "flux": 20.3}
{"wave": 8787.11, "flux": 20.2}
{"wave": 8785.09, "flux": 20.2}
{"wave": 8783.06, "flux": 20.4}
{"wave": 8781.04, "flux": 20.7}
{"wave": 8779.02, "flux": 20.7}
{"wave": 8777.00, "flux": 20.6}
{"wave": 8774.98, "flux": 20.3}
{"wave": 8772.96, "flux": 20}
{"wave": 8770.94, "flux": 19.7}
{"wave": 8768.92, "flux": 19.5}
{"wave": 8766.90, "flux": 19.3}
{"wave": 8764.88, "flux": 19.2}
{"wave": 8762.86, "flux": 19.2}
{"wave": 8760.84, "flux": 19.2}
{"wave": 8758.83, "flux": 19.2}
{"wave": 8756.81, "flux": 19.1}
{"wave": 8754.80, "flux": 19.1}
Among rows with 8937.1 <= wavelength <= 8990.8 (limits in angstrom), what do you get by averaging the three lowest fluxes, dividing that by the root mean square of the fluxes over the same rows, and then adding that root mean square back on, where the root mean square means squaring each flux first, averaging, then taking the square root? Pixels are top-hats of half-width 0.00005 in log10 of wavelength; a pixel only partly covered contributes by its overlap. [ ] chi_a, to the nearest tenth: 20.2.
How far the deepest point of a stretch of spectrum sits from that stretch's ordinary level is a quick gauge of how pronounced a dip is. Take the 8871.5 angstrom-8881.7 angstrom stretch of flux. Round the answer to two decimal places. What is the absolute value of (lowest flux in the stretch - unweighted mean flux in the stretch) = 0.32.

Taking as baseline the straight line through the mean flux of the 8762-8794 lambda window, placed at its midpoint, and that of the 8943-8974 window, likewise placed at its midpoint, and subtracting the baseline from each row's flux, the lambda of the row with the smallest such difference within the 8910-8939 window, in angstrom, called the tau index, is 8911.40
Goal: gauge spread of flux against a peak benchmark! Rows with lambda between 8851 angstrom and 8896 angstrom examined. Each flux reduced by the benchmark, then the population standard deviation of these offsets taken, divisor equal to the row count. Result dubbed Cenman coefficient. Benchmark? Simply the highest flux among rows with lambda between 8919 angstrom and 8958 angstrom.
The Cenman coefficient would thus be 0.4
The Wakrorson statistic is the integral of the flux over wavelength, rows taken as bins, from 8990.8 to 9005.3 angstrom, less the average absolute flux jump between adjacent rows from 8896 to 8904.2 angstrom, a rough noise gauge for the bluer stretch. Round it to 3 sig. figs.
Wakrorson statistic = 277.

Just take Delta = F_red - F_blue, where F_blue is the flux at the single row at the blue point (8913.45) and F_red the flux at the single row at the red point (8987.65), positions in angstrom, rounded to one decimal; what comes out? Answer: -0.3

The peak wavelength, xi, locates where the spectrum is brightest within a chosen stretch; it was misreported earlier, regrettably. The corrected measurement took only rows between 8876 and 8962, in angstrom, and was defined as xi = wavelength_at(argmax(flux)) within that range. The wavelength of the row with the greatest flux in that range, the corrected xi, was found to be 8890.91 angstrom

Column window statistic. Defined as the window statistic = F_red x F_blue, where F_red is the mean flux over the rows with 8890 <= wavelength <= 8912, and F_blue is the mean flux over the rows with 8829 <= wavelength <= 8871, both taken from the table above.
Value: 380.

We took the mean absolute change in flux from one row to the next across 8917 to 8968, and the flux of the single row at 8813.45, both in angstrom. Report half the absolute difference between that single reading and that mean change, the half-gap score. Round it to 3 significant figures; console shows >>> 9.66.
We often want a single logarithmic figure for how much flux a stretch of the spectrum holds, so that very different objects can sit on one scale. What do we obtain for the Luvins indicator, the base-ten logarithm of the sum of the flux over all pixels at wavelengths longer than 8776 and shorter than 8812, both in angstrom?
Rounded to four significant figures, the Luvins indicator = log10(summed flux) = 2.557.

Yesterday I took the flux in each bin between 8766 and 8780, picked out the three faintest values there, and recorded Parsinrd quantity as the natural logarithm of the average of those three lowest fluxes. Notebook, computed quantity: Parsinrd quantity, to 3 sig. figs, 2.97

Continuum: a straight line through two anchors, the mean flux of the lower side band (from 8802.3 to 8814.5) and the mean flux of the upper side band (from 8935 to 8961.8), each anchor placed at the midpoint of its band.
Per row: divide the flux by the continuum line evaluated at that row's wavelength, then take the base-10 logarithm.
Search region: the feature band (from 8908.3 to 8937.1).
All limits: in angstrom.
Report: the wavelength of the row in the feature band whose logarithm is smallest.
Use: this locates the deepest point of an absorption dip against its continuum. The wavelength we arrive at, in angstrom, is 8909.35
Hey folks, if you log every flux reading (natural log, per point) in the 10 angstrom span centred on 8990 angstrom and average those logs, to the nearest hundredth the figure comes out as 2.95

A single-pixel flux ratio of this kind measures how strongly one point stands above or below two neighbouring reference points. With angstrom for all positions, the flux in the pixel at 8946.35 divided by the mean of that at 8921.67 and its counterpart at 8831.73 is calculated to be 0.98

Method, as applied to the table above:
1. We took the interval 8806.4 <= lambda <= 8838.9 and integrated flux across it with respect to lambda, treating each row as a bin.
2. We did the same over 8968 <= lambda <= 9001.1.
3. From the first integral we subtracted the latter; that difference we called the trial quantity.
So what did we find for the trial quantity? 8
